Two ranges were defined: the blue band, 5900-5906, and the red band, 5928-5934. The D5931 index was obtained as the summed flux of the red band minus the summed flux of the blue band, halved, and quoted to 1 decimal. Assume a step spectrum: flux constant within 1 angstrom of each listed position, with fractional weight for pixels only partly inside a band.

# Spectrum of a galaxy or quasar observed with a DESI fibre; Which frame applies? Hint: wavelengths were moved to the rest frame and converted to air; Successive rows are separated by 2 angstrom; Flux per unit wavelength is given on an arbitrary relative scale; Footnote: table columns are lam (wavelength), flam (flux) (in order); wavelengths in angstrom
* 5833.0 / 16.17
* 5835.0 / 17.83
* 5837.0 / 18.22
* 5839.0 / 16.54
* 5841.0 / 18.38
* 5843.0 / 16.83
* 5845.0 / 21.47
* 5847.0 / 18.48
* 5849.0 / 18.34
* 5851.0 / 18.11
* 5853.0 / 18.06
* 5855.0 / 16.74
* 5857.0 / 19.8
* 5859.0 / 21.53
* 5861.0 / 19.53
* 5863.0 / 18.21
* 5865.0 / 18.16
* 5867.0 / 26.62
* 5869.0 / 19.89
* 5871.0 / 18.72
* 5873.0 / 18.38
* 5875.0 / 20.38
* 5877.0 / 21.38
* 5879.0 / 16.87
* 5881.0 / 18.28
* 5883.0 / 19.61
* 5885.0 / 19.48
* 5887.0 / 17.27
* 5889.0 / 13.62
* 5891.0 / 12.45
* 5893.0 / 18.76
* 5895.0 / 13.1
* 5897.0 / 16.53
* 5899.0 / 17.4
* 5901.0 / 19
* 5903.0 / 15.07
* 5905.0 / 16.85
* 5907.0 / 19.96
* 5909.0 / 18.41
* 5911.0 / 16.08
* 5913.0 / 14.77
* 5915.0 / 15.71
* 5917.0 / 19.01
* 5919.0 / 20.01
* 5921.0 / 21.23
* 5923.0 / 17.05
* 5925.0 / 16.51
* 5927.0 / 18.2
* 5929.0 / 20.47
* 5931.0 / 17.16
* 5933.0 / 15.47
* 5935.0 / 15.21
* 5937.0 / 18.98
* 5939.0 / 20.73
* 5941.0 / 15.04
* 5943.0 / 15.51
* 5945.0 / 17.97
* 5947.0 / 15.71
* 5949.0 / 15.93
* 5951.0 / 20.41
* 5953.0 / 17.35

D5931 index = 1.1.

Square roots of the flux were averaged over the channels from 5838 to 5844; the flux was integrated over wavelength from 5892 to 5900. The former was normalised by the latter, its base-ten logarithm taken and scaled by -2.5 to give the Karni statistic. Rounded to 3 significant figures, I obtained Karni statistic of 3.75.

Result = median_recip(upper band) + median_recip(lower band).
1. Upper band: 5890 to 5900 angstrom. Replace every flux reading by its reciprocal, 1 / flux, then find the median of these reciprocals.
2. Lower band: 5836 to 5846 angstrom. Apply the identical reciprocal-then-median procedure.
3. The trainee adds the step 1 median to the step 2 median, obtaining 0.115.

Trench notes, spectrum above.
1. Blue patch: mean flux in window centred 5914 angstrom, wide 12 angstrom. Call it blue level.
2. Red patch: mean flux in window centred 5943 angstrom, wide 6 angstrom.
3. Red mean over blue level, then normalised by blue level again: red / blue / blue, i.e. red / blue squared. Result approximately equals 0.054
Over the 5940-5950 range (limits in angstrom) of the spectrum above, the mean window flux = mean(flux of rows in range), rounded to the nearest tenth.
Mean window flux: 16.0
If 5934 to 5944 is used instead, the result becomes 17.1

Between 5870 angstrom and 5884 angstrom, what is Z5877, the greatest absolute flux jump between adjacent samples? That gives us 4.5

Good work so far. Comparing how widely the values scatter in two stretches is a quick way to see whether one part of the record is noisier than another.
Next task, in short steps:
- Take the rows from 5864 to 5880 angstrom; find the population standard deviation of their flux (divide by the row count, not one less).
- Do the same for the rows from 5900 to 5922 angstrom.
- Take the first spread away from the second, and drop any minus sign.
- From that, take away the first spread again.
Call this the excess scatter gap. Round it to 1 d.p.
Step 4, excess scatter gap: -2.1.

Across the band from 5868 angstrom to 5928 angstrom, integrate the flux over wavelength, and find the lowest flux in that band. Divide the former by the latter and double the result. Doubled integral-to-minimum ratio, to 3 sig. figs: 170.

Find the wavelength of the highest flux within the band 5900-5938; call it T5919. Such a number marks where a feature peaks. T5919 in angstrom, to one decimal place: 5921.0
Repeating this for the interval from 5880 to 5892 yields 5883.0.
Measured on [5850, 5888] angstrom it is 5867.0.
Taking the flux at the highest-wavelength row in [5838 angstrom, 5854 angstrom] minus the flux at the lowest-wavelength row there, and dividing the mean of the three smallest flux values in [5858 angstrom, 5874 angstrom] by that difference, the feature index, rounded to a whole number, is 12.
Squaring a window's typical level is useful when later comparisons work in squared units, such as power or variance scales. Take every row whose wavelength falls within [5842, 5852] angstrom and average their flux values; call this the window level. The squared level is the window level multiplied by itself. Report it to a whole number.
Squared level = 348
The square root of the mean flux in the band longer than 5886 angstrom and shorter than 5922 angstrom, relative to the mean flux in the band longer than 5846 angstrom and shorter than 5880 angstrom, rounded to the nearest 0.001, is 0.213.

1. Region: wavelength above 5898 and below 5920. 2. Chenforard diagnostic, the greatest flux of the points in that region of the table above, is 20.01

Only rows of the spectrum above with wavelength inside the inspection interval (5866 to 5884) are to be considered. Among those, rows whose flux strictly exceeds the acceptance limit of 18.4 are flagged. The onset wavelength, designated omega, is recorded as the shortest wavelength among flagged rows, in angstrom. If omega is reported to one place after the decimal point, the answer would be 5867.0 angstrom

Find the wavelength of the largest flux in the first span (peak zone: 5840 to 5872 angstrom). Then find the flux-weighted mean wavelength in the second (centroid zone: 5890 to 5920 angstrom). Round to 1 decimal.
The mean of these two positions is 5886.2 angstrom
